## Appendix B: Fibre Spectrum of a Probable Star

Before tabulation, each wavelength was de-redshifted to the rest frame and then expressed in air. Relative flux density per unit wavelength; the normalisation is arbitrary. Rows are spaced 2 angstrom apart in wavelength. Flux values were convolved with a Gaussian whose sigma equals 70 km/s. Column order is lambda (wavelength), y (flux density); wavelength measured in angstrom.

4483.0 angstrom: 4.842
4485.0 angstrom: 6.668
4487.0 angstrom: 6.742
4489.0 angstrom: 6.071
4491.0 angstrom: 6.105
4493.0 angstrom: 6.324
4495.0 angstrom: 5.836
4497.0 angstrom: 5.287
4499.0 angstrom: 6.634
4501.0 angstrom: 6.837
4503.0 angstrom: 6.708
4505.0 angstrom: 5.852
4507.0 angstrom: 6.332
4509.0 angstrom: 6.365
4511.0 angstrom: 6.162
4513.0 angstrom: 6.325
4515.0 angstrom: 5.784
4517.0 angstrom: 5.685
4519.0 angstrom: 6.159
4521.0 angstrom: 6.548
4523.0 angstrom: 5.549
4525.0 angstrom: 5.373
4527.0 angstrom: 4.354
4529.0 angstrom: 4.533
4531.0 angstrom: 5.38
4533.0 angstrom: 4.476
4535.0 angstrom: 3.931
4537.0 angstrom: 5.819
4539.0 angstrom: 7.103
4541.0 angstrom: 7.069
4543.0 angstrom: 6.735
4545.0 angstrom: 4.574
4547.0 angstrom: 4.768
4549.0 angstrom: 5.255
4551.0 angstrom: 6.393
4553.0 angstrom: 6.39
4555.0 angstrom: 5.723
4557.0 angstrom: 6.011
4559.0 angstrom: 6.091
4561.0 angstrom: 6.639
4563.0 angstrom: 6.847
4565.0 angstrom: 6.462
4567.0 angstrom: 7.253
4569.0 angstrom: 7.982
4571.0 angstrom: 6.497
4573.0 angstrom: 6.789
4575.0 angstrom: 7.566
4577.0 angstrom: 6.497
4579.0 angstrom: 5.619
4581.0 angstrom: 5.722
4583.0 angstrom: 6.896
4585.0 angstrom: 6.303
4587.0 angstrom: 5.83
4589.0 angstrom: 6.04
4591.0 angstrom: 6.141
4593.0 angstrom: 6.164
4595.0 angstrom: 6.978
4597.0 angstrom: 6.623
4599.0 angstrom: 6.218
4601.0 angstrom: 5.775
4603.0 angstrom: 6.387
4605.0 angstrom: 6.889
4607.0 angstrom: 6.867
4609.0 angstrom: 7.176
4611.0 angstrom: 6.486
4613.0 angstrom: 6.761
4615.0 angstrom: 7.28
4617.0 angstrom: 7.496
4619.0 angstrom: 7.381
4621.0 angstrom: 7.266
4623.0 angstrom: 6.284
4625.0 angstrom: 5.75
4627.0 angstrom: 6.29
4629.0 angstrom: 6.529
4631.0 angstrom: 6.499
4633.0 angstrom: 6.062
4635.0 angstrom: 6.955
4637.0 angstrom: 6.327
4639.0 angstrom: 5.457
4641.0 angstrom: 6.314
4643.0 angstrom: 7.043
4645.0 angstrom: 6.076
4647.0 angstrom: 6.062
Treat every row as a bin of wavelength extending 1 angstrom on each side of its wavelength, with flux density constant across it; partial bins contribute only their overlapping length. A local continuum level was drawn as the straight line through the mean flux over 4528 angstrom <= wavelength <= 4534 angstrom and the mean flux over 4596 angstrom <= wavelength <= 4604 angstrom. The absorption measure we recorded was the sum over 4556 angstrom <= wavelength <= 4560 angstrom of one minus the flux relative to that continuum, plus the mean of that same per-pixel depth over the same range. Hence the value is -0.38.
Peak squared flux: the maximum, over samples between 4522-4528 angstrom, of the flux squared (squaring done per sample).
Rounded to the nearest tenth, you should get 30.8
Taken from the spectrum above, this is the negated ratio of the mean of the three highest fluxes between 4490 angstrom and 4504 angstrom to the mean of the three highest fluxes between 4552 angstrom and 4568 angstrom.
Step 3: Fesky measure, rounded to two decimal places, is -0.97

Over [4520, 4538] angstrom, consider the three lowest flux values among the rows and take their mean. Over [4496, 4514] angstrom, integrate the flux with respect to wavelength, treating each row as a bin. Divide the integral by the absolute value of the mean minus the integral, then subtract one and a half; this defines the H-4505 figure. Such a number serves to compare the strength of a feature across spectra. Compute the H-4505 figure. -0.461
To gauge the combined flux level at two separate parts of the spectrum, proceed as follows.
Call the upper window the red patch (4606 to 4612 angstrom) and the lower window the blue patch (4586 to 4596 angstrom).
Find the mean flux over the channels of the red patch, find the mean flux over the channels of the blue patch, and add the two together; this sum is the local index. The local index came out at 13.07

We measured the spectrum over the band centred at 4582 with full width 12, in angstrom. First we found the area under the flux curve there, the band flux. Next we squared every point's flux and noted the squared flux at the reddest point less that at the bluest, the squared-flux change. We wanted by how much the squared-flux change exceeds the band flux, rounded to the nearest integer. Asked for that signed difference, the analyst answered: -82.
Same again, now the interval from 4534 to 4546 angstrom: -65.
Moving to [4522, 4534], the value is -70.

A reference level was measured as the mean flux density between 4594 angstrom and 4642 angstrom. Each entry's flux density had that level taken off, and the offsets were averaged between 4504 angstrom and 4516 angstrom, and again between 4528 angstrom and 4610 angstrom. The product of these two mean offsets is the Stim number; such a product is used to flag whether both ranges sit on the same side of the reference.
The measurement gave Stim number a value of 0.17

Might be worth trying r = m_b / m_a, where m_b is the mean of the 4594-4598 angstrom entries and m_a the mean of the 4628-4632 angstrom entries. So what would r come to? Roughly 1.0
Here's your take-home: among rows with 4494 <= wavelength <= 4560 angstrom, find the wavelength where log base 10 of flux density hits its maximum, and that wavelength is 4539.0 angstrom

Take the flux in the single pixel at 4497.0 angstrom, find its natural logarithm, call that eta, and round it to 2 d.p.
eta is 1.67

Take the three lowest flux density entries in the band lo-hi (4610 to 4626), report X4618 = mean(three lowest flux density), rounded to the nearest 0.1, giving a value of 6.2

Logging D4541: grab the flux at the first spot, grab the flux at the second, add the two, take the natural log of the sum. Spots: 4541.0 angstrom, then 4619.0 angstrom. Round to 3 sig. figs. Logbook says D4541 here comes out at 2.67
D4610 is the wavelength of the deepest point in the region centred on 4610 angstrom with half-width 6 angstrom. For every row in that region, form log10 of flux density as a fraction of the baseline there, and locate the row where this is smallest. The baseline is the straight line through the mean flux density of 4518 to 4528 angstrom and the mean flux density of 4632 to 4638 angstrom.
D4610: 4611.0 angstrom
